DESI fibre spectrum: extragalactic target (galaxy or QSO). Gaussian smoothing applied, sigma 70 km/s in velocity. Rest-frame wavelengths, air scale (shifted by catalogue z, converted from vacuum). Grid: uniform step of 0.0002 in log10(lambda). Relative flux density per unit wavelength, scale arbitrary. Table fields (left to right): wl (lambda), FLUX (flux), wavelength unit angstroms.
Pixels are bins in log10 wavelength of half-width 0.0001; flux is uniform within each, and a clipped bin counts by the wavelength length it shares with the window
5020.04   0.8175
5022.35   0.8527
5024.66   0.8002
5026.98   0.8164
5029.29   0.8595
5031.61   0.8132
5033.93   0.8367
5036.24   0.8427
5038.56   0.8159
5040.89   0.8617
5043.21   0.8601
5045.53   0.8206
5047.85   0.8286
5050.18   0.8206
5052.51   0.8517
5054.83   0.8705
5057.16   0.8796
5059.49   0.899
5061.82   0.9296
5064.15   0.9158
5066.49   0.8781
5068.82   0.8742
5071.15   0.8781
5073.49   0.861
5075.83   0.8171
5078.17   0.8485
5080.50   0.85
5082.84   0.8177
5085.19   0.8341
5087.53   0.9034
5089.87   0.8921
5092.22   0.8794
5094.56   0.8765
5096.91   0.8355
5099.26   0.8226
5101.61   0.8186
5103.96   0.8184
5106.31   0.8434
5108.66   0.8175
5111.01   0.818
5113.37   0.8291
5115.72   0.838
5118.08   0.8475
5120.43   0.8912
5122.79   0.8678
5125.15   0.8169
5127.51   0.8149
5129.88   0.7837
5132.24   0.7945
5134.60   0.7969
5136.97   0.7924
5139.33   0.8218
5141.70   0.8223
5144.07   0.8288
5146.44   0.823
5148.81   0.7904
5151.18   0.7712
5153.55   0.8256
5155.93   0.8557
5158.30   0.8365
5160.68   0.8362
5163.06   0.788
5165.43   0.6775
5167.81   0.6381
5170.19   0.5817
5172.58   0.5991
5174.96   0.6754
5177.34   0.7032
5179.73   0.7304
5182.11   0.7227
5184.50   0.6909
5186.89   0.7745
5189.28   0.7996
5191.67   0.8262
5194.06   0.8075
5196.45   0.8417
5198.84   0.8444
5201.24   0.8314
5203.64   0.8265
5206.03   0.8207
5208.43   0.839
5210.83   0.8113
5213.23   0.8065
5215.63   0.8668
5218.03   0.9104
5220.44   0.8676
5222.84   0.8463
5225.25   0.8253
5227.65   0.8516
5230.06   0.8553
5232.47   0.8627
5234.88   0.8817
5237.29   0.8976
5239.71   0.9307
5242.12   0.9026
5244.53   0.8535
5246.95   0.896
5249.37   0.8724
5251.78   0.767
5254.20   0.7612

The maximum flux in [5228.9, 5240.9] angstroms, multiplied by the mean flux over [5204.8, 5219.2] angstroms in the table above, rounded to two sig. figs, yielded 0.78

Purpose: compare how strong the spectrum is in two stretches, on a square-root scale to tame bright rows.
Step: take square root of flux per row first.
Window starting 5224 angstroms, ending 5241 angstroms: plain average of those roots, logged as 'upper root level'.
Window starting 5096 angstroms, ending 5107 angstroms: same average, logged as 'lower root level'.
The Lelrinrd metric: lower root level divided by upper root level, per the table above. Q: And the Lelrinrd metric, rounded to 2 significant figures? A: 0.97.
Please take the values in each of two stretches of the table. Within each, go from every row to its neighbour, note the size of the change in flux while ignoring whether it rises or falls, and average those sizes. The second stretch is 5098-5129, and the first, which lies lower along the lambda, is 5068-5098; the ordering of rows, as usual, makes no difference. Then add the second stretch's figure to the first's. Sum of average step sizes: 0.041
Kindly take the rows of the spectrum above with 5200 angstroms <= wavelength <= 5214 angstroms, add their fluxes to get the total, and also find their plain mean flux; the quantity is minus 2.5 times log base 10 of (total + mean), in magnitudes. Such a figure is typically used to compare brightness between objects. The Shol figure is -1.90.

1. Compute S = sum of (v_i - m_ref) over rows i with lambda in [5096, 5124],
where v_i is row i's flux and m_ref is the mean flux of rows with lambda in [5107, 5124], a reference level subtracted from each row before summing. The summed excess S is -0.1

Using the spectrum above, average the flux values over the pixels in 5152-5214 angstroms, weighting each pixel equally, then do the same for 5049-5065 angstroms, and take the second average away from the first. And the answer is -0.112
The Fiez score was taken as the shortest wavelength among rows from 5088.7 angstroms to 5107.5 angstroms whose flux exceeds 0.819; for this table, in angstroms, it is 5089.87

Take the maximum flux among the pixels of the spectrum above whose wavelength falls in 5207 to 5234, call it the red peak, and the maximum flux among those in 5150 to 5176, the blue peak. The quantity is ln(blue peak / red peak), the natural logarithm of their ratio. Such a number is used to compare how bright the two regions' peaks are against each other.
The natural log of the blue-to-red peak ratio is -0.06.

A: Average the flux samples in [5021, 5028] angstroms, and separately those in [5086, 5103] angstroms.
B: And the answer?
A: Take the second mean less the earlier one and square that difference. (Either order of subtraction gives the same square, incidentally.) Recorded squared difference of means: 0.0014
